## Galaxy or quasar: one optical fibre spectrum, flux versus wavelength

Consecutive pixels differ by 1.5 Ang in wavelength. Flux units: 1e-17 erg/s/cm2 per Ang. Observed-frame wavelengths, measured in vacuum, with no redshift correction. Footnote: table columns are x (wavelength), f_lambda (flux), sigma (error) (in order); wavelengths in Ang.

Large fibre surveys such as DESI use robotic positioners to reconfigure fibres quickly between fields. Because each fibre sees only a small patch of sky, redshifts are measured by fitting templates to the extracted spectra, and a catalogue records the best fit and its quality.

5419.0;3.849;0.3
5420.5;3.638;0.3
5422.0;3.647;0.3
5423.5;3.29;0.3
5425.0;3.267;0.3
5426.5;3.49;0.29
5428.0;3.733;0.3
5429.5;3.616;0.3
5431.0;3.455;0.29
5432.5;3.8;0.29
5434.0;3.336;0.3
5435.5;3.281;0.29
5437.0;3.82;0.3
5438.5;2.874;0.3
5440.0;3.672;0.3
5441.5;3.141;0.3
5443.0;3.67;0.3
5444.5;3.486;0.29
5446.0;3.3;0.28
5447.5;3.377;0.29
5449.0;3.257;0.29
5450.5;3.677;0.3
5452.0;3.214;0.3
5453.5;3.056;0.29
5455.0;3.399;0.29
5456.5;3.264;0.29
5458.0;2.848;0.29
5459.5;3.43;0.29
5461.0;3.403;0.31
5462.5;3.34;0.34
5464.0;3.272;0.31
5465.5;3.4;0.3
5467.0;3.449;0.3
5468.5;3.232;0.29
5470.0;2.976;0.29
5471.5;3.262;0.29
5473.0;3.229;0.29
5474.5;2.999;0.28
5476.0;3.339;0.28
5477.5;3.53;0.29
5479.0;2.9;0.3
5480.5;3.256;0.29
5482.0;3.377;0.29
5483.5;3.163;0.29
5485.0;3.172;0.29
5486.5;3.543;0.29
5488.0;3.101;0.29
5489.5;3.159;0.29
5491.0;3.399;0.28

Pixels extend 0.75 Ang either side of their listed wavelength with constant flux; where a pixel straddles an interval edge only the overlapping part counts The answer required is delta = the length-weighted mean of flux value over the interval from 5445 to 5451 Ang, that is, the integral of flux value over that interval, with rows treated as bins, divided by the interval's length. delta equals 3.39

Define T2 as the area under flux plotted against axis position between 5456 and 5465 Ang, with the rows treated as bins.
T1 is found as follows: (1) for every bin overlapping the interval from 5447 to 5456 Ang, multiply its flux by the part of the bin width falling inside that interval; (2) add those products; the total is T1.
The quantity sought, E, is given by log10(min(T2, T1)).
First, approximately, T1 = 29.9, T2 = 29.4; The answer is 1.47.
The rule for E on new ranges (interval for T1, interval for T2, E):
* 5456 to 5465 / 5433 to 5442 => 1.47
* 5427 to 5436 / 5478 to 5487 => 1.46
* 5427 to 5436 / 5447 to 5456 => 1.48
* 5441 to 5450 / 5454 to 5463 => 1.47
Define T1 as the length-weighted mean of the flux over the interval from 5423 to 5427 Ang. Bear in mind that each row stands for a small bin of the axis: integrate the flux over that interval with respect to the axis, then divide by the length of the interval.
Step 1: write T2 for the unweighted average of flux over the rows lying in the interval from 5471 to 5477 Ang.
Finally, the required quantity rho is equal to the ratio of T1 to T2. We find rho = 1.04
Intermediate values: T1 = 3.34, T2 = 3.21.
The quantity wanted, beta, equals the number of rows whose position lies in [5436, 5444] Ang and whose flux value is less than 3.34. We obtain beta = 2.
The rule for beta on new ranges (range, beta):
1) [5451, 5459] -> 4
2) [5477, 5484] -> 3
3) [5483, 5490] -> 4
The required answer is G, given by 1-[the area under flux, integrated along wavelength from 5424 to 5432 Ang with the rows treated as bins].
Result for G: -27.1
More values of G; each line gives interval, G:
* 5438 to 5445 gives -22.7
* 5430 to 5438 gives -27.2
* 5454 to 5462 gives -25.1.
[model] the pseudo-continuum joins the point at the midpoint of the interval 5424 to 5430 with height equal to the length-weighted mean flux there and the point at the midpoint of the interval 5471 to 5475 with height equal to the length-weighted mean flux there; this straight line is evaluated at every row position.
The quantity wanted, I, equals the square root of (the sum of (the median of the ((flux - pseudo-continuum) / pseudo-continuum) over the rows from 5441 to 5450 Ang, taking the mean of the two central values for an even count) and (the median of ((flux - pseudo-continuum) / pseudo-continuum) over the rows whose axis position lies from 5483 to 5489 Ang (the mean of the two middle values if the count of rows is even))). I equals 0.140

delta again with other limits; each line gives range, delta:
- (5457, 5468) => 3.30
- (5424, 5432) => 3.51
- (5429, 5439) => 3.47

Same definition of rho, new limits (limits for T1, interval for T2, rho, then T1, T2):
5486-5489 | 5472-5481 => 1.03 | 3.29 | 3.21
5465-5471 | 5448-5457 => 0.98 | 3.26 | 3.31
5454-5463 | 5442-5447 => 0.94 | 3.27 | 3.49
